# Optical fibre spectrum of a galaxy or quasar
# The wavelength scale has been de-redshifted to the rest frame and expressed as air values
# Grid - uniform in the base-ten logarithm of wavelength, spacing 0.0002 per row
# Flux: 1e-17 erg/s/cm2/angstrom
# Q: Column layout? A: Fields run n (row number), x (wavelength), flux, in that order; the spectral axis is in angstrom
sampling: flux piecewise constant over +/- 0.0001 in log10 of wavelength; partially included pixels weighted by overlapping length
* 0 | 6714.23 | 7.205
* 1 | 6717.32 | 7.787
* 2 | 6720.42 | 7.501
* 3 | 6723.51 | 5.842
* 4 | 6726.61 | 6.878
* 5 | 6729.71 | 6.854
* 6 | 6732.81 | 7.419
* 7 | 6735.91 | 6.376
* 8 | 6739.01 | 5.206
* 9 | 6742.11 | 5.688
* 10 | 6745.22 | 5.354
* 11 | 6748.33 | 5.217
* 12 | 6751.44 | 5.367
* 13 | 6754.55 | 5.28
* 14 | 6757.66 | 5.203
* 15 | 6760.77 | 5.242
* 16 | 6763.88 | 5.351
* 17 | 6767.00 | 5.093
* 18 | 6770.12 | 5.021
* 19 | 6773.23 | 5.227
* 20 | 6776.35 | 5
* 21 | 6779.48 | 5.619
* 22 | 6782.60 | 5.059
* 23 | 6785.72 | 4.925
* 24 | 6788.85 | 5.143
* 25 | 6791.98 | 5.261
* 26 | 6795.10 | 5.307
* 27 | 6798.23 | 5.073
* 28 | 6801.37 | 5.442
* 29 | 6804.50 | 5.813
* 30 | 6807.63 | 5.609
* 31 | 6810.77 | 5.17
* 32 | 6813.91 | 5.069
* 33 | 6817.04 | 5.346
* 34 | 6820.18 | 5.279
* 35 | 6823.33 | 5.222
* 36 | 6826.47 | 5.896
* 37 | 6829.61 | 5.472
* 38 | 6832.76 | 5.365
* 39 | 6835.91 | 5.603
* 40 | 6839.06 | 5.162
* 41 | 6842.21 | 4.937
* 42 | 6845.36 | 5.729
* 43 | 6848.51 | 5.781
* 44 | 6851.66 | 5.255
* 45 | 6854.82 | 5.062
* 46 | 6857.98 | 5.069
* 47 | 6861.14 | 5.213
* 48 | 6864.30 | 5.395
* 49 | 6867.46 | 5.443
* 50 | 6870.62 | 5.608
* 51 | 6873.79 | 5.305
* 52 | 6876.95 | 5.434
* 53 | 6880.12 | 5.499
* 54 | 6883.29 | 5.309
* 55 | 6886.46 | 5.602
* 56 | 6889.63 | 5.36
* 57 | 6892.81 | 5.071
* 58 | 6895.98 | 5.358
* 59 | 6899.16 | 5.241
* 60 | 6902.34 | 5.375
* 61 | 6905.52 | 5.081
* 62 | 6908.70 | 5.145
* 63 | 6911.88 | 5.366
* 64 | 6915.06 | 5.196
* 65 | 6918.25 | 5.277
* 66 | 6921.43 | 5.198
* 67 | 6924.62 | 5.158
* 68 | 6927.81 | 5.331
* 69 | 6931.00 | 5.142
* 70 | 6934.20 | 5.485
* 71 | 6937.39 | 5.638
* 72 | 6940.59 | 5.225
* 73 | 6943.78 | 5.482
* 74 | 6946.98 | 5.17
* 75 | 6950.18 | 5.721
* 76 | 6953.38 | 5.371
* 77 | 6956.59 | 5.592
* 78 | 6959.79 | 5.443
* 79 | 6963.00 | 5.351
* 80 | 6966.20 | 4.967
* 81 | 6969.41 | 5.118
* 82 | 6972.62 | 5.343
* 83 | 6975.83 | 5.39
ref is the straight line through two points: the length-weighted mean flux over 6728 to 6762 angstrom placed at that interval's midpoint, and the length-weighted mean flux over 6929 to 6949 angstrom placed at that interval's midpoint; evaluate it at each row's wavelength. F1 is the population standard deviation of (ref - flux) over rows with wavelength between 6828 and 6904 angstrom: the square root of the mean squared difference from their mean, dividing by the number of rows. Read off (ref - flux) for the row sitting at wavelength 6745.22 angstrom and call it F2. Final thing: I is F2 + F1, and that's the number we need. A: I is 0.61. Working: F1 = 0.21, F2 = 0.40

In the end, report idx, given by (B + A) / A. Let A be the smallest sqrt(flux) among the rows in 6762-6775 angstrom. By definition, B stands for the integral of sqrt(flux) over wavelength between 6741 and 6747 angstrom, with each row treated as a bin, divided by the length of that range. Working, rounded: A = 2.241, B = 2.34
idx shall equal 2.045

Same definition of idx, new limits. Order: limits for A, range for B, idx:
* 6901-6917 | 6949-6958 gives 2.045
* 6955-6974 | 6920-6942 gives 2.034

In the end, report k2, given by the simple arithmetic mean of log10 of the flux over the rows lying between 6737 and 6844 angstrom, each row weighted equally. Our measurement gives 0.723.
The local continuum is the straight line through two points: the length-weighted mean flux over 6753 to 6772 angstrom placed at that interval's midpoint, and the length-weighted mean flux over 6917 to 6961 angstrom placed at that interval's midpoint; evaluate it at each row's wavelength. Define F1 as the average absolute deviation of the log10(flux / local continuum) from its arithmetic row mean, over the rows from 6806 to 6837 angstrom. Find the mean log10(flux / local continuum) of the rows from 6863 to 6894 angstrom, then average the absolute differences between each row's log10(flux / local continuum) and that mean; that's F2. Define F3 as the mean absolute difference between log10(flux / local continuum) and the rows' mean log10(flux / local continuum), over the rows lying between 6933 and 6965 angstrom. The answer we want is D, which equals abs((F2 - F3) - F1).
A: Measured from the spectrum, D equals 0.017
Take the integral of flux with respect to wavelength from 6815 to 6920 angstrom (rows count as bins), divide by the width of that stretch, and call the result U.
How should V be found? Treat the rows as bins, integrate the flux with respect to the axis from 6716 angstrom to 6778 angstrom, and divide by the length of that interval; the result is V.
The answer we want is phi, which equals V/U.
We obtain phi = 1.09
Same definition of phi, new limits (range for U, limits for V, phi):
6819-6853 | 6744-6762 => 0.97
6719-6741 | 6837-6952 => 0.81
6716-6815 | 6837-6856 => 0.95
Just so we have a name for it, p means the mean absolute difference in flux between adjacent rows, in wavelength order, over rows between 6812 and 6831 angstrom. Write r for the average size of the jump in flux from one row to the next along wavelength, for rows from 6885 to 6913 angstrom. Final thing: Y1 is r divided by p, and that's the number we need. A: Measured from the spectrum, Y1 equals 0.69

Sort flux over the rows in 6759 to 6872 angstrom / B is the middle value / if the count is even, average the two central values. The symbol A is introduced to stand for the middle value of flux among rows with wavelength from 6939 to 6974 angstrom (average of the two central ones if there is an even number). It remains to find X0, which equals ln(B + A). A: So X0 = 2.36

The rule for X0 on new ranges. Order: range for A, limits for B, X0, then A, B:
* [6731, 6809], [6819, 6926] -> 2.36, 5.26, 5.31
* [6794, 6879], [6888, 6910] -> 2.36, 5.35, 5.24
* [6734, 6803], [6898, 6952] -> 2.35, 5.23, 5.24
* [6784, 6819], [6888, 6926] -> 2.35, 5.26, 5.22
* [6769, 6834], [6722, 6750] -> 2.41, 5.26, 5.84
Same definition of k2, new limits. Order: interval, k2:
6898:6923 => 0.719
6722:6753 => 0.776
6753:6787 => 0.714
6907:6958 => 0.728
